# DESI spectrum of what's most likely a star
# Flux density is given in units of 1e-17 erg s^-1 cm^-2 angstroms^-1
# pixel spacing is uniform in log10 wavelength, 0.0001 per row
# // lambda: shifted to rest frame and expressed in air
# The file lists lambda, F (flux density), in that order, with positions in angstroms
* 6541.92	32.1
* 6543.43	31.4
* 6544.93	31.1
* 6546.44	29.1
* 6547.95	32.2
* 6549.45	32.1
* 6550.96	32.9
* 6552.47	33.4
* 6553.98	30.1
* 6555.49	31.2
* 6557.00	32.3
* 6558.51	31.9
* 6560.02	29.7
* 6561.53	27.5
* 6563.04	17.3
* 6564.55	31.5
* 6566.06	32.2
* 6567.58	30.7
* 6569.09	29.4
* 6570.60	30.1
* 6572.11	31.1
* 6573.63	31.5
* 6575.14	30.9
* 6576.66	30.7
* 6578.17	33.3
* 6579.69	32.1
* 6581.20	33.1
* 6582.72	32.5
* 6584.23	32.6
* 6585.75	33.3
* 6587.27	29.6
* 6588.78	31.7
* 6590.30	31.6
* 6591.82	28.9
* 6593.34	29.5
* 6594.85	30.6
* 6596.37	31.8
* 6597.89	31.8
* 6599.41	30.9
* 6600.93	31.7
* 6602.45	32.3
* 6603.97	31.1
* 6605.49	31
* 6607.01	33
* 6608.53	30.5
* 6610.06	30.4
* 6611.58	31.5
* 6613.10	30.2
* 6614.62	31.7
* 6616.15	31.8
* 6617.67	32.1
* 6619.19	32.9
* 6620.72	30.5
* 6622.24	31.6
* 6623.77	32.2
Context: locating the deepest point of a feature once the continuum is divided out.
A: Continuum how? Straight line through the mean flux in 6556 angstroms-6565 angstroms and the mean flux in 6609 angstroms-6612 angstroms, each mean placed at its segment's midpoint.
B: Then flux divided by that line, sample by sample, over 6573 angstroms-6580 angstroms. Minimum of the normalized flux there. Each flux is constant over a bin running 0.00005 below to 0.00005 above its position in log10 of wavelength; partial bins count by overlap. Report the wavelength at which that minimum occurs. 6576.66 angstroms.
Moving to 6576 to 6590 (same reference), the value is 6587.27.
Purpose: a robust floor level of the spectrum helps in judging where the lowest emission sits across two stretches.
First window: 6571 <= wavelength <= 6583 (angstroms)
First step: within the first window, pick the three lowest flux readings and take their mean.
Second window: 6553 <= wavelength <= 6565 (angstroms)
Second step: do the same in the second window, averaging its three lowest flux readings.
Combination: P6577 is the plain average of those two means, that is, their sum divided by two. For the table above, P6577 27.9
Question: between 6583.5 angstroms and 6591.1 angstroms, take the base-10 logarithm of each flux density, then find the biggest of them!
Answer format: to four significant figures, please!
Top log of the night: 1.522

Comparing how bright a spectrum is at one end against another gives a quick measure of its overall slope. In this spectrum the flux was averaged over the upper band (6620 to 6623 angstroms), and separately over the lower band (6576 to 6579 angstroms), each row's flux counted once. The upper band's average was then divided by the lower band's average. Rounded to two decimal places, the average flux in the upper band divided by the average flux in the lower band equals 0.97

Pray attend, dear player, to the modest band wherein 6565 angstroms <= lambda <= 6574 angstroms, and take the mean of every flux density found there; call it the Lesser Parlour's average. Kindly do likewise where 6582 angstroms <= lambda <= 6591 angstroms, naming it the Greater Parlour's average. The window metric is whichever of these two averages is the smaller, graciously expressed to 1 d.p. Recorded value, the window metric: 30.8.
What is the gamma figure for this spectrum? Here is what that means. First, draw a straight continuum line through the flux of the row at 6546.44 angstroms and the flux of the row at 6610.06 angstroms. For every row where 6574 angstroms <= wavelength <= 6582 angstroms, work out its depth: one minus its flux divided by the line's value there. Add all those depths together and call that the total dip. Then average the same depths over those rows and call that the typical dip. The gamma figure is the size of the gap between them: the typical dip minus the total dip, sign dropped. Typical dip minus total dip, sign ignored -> 0.31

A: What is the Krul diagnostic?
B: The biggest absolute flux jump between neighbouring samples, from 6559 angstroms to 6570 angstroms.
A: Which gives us 14.2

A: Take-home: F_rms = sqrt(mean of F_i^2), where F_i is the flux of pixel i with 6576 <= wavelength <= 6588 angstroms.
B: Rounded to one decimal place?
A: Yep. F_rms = 32.2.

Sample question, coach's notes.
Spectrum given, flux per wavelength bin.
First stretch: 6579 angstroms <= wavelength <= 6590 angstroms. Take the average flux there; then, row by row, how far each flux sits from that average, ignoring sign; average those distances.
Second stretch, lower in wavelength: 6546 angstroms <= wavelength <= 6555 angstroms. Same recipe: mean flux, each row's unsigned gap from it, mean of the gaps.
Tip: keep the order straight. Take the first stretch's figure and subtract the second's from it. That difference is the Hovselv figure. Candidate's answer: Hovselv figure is -0.5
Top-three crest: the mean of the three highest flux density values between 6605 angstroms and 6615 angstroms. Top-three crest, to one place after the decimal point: 32.1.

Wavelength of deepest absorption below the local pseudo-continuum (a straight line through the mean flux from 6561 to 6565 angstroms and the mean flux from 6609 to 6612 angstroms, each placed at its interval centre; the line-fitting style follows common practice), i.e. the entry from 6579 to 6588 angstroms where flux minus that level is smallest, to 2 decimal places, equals 6587.27 angstroms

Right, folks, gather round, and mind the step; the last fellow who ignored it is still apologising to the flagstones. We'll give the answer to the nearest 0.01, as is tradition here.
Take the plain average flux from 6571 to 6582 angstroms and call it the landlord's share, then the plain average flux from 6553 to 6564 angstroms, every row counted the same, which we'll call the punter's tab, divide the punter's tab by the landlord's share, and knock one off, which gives -0.10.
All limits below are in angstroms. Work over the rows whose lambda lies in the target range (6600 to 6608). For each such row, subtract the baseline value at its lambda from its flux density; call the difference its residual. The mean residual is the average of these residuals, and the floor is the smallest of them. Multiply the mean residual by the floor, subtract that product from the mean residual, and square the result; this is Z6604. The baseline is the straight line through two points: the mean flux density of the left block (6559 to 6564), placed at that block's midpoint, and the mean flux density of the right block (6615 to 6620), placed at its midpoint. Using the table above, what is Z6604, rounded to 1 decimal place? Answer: 0.8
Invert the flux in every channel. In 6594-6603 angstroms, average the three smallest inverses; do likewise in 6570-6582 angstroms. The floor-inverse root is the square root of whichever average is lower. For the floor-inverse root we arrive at 0.175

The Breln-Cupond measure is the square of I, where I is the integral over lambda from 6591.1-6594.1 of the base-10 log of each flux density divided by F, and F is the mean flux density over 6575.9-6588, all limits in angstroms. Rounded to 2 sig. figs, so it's 0.016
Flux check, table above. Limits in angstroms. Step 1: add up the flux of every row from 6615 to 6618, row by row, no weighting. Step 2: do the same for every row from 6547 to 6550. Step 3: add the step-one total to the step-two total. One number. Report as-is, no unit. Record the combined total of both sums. 128.2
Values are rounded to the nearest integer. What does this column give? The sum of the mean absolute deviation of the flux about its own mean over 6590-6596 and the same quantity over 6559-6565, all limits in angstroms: 6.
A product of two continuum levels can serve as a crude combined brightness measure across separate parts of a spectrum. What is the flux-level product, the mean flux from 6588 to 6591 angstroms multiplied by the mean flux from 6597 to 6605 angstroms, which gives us 999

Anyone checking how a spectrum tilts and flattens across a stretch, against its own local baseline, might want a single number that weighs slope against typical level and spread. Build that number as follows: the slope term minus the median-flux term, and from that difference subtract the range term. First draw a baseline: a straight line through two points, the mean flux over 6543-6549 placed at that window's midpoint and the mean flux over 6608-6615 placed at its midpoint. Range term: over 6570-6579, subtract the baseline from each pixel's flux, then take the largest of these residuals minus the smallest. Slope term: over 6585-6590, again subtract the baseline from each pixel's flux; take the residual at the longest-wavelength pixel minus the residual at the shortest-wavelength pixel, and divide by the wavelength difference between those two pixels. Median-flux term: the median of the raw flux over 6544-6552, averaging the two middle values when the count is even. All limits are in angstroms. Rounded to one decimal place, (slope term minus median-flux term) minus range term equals -35.8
